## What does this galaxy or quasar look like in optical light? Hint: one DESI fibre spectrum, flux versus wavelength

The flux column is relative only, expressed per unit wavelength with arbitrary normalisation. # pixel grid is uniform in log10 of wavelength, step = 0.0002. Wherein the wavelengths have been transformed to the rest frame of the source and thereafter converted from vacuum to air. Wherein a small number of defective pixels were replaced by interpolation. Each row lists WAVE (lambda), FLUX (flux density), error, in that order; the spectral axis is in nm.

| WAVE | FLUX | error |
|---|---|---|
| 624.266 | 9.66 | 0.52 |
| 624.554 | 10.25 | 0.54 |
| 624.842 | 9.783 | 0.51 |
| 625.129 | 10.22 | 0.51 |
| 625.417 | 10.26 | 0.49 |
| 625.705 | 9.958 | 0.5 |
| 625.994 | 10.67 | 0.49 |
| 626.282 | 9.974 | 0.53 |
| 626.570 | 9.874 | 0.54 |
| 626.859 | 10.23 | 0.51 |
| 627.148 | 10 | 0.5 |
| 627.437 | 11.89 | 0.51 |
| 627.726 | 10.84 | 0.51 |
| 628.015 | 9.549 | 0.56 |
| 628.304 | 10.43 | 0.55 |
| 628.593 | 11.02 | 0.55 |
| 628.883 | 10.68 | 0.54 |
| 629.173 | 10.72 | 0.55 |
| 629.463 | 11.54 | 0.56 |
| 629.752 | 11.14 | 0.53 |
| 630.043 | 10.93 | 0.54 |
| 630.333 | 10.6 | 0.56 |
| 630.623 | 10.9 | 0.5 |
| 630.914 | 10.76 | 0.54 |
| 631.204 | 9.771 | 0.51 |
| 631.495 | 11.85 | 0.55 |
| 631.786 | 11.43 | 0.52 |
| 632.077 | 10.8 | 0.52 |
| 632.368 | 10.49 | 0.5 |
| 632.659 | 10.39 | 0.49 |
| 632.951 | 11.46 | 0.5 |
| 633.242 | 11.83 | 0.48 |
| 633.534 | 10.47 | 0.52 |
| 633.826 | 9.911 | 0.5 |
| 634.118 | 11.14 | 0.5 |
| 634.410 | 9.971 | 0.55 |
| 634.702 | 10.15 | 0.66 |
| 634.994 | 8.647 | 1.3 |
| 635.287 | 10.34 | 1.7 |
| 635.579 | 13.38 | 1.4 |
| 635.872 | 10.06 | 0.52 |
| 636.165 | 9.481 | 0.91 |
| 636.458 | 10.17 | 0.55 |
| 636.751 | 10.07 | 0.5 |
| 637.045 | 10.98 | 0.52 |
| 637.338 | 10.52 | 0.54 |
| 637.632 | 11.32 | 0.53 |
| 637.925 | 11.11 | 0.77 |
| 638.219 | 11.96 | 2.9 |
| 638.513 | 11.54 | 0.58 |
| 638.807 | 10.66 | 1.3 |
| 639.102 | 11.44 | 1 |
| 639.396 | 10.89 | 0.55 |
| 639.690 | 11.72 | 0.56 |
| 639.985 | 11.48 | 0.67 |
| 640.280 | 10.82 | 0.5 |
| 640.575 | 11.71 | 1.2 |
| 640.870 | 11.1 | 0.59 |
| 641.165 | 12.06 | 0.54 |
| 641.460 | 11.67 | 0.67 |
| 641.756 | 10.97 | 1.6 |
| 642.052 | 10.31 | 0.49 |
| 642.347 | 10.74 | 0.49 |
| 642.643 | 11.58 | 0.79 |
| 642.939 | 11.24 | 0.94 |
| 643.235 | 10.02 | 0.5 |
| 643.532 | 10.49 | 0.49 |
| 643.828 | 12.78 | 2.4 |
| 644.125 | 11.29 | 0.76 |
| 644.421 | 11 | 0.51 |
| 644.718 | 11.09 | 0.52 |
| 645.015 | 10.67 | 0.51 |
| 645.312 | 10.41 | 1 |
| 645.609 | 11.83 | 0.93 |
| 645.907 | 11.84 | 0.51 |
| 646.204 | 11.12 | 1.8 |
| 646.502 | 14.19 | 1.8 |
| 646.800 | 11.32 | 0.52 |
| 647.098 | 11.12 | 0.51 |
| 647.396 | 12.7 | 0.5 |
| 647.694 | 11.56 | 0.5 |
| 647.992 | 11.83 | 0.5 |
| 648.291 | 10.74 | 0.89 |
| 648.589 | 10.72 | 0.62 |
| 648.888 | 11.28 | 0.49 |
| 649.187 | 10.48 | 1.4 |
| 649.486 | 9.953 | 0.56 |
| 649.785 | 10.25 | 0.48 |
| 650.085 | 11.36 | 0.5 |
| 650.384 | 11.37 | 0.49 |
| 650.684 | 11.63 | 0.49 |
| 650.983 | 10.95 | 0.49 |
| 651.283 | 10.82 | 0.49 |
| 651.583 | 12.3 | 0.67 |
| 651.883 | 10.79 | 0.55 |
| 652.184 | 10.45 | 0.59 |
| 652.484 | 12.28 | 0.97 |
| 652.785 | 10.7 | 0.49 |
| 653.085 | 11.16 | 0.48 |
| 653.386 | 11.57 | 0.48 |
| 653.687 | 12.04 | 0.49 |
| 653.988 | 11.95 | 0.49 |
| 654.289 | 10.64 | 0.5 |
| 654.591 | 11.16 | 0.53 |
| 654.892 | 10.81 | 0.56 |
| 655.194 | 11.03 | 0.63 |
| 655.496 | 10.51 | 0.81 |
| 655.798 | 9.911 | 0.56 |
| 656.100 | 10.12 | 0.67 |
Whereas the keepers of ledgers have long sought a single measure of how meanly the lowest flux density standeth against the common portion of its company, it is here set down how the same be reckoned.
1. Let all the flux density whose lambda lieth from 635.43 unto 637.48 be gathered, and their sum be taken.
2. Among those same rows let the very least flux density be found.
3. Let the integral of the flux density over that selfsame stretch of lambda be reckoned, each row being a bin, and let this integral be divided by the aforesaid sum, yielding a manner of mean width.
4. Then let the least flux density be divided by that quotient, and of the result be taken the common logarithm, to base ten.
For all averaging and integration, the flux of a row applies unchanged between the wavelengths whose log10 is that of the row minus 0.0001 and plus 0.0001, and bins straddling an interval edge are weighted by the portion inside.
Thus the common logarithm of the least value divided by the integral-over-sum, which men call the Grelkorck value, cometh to 1.51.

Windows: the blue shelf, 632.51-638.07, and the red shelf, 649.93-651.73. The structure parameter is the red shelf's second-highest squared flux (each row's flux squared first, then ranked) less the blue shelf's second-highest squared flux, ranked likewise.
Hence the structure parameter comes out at -5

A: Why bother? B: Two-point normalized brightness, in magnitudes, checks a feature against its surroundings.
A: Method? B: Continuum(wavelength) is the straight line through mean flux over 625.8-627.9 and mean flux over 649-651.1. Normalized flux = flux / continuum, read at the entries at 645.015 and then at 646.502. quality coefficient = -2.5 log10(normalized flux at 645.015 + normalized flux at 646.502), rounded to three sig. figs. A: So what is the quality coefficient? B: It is -0.906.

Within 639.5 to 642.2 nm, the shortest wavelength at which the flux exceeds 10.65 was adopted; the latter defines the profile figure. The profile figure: 639.690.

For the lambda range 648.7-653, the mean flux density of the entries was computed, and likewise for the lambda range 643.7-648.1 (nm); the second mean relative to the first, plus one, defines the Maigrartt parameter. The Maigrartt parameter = 2.05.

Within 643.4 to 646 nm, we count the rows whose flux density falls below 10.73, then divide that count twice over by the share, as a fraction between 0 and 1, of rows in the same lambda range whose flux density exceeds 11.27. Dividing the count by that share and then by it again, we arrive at 15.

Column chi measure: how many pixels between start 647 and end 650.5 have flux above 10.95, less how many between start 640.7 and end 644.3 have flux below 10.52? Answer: 4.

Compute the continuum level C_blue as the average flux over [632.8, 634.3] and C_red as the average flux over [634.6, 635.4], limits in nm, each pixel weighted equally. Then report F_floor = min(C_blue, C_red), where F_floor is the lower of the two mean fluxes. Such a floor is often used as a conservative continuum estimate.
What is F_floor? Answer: 9.7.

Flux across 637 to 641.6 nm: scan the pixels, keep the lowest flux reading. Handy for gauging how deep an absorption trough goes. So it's 10.52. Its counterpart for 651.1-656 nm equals 9.911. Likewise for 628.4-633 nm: 9.771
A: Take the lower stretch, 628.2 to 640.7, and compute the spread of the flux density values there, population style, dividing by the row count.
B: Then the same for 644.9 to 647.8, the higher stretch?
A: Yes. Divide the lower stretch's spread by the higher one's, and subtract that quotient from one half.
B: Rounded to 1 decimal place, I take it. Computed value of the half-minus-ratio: -0.3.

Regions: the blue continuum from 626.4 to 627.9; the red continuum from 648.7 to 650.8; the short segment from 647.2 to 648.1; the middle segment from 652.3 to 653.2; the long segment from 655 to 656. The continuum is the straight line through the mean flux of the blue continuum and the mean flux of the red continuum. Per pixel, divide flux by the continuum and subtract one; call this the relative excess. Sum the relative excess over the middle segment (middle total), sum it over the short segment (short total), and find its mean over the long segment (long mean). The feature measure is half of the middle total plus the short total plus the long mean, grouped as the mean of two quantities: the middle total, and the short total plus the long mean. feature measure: 0.20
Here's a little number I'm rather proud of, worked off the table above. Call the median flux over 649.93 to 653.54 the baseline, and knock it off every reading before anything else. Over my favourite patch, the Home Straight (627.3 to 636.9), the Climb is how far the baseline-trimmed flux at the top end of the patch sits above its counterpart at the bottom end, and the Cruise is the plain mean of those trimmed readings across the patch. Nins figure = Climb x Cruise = 1.04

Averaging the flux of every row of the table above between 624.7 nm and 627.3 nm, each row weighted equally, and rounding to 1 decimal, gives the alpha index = 10.1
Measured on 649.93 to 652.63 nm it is 11.3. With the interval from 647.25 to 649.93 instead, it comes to 11.1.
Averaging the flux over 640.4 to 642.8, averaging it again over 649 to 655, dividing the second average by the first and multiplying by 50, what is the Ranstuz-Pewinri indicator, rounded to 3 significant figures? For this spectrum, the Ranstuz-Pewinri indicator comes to 49.4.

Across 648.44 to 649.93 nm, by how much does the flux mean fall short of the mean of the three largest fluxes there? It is 0.29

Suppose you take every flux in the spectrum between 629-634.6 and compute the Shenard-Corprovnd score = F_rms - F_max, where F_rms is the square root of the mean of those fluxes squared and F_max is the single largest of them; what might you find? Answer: -1.0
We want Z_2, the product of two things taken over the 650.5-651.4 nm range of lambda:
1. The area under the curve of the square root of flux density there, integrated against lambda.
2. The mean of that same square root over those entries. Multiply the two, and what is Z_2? 10.0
